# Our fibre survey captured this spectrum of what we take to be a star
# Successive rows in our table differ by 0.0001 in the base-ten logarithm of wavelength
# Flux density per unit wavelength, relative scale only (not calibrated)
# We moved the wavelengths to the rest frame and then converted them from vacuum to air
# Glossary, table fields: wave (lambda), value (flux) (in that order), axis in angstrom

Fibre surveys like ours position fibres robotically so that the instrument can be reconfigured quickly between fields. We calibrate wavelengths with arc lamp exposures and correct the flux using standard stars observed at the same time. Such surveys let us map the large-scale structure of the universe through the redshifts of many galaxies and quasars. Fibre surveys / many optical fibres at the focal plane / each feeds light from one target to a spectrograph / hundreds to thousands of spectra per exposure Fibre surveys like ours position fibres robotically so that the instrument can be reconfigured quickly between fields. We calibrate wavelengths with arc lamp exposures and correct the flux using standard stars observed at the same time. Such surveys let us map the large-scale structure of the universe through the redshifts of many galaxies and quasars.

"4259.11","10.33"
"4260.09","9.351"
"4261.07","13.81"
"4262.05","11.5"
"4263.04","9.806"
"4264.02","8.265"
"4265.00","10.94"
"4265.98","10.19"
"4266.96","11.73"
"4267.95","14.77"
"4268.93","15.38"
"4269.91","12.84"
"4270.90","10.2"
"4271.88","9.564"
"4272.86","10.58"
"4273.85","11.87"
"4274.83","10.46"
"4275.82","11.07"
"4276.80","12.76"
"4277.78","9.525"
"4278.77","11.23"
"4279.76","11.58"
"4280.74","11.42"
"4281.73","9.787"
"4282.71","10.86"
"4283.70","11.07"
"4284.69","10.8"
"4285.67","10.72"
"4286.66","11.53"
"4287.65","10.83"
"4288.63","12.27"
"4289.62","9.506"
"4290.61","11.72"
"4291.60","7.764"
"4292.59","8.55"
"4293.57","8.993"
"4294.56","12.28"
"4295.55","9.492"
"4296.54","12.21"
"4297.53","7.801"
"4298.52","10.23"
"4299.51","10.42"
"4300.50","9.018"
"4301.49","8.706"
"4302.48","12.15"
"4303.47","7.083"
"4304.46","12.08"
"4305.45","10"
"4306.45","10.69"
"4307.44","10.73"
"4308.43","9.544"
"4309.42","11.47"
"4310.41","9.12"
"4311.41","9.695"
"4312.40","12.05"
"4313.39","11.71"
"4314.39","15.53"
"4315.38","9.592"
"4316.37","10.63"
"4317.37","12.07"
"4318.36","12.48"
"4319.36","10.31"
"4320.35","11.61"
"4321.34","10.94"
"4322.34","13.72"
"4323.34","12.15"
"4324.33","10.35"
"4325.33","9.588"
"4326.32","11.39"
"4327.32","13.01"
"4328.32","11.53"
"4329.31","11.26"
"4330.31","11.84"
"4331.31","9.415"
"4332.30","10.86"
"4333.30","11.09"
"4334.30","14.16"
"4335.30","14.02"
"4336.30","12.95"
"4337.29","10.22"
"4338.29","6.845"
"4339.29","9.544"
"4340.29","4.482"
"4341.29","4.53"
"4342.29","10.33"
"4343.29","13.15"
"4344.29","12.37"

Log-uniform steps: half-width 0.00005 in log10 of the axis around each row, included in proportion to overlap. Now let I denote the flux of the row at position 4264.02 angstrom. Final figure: 8.265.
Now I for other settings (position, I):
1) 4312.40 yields 12.05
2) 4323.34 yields 12.15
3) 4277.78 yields 9.525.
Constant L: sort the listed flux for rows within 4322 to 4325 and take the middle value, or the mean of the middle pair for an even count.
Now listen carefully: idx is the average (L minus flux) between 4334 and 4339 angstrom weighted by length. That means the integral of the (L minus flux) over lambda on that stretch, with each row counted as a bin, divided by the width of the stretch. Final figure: 0.7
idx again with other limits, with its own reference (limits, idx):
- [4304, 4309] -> 1.5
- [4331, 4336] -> 0.1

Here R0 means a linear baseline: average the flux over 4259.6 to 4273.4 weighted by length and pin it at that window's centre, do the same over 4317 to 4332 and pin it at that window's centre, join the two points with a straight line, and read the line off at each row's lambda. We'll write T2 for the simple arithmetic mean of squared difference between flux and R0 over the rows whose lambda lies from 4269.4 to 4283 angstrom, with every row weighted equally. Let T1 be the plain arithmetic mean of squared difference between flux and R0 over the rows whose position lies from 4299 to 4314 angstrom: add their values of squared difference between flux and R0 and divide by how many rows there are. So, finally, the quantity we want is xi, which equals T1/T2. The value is 2.7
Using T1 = 3.3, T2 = 1.2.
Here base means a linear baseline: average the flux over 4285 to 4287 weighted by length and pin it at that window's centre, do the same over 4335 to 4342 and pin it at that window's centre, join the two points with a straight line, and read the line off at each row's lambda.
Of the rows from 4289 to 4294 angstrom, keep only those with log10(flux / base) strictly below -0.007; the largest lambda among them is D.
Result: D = 4293.57 angstrom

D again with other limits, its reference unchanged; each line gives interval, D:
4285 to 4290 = 4289.62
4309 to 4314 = 4311.41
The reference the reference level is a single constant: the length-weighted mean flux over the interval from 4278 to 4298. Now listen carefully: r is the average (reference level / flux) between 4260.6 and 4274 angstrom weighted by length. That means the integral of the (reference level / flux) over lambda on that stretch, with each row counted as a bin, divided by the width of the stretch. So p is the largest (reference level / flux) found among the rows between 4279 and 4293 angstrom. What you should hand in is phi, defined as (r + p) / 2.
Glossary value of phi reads 1.15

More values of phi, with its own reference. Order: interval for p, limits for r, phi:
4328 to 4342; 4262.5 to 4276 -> 1.65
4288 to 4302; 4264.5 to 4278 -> 1.14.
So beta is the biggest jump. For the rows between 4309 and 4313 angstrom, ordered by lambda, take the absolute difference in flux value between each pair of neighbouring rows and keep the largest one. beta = 2.4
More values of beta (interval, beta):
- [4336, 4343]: 5.8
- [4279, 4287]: 1.6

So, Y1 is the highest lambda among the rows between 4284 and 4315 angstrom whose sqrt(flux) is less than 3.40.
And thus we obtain 4311.41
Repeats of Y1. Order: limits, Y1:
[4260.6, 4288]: 4287.65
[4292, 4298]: 4297.53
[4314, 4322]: 4321.34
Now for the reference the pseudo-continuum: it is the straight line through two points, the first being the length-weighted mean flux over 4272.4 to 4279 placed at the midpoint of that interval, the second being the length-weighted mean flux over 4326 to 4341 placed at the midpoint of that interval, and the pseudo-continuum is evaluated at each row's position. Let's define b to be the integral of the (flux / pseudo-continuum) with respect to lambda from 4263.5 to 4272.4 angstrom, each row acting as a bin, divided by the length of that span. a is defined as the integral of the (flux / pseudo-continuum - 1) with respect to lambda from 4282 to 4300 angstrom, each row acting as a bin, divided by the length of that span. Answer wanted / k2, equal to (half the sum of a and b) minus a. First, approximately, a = -0.05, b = 1.04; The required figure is 0.547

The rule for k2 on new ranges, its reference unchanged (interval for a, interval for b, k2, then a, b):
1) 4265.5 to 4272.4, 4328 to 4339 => 0.479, 0.09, 1.05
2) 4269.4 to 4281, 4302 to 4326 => 0.508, 0.00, 1.02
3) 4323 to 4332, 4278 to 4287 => 0.479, 0.03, 0.99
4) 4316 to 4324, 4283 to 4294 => 0.429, 0.08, 0.94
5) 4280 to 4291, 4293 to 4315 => 0.483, 0.00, 0.96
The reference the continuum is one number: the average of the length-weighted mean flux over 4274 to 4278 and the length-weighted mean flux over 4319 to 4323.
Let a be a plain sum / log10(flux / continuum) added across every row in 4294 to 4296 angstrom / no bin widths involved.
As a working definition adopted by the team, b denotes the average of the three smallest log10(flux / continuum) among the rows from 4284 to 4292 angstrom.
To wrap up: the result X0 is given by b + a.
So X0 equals -0.142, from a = -0.05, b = -0.09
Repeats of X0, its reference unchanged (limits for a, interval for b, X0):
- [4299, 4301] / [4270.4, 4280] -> -0.212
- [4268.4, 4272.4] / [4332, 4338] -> 0.024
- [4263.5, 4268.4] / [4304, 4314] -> -0.170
